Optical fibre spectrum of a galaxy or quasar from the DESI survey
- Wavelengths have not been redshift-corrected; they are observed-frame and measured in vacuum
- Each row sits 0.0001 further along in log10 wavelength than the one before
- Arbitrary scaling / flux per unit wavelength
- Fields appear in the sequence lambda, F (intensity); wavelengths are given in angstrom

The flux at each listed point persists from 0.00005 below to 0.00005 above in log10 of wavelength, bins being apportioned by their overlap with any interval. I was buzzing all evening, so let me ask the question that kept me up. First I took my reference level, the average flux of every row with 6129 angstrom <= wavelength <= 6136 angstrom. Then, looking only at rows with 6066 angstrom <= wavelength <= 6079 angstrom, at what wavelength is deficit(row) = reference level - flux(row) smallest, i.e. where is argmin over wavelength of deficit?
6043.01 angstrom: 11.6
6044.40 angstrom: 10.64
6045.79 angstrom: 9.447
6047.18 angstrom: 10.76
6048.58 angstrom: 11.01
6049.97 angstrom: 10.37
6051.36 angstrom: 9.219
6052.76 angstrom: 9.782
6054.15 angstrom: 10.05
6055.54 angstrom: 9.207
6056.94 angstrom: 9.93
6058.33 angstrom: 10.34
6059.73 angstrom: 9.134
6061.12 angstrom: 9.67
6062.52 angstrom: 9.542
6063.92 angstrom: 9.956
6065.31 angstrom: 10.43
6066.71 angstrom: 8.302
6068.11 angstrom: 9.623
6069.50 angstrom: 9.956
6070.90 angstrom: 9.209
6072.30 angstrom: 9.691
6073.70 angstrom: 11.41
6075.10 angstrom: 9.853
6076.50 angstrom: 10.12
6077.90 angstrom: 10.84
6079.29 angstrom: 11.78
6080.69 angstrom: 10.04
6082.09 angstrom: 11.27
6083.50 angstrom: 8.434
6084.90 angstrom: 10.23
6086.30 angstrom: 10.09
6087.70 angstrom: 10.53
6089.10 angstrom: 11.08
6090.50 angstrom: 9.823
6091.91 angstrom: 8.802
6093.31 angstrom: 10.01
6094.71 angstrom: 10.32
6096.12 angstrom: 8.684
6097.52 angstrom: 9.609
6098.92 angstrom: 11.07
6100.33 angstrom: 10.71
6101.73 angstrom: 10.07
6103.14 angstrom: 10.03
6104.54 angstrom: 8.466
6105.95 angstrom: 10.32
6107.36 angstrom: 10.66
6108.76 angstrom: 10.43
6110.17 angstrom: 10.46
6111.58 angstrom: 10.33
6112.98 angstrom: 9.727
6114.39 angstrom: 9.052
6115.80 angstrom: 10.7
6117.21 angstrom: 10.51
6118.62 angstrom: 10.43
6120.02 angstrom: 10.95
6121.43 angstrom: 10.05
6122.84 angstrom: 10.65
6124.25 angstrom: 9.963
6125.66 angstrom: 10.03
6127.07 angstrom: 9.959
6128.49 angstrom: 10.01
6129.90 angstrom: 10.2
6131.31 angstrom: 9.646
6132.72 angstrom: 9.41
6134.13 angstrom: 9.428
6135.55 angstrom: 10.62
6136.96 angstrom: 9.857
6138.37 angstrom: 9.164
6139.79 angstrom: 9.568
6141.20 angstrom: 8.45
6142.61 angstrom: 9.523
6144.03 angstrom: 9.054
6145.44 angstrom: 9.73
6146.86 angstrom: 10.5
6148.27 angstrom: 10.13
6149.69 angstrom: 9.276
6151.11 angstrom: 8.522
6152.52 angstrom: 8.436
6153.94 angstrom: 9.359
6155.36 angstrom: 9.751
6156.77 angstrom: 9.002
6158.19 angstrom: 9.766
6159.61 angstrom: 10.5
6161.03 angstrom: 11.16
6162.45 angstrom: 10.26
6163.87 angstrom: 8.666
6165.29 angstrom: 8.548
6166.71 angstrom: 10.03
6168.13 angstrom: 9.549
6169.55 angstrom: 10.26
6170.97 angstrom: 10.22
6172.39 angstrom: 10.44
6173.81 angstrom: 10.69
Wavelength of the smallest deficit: 6073.70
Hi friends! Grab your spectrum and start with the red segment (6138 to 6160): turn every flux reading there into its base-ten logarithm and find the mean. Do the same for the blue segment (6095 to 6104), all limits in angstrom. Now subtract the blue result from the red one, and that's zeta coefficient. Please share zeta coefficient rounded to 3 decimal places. -0.027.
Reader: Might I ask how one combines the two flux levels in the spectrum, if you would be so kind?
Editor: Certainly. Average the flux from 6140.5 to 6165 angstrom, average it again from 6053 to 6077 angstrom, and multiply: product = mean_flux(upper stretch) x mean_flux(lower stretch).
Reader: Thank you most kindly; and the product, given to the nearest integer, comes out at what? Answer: 93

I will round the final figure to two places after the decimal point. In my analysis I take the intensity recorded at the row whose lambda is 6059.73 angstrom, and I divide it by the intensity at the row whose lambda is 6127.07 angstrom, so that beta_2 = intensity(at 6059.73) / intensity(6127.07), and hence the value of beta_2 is 0.92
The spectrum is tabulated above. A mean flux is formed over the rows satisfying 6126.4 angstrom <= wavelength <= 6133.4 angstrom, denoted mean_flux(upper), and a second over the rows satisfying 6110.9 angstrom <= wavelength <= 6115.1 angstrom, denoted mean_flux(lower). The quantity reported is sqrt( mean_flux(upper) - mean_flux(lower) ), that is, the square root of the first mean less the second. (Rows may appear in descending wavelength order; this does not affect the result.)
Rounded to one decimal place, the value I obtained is 0.4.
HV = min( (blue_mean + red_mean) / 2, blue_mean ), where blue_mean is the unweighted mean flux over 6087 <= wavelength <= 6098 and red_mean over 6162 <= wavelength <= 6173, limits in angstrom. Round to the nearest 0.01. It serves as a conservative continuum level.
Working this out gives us 9.80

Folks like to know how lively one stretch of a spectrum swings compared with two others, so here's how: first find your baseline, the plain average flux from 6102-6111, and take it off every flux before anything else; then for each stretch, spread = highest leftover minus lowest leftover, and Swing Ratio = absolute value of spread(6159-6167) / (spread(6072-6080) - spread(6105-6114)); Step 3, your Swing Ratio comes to 2.3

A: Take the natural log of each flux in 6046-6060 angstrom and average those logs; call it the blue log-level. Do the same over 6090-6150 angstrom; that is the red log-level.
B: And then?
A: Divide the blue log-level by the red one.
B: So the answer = 1.00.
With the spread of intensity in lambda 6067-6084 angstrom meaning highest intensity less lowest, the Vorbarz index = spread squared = 11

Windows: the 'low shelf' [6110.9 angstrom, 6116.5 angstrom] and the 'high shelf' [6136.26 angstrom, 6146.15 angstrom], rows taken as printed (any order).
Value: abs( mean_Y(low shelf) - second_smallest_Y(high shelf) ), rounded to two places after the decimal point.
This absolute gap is 0.90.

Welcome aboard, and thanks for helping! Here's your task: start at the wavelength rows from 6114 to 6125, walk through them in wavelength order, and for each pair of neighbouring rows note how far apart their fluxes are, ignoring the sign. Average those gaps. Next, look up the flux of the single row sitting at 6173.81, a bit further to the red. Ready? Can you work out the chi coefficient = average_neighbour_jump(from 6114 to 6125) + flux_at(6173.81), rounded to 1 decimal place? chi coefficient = 11.4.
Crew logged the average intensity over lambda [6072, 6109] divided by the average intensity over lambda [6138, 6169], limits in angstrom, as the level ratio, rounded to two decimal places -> 1.07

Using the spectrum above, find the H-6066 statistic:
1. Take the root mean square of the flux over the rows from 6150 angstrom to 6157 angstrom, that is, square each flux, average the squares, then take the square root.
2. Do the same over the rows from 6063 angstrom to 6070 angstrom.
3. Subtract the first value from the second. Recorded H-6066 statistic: 0.7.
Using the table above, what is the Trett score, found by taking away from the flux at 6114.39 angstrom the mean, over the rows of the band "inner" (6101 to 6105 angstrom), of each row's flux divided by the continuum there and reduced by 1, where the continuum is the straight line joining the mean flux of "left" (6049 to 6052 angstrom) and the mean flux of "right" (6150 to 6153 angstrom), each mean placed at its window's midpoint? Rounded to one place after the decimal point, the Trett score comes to 9.0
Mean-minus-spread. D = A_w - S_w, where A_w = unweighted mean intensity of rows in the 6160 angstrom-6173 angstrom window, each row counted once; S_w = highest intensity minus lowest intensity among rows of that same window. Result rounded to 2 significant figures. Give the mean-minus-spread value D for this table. 7.3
